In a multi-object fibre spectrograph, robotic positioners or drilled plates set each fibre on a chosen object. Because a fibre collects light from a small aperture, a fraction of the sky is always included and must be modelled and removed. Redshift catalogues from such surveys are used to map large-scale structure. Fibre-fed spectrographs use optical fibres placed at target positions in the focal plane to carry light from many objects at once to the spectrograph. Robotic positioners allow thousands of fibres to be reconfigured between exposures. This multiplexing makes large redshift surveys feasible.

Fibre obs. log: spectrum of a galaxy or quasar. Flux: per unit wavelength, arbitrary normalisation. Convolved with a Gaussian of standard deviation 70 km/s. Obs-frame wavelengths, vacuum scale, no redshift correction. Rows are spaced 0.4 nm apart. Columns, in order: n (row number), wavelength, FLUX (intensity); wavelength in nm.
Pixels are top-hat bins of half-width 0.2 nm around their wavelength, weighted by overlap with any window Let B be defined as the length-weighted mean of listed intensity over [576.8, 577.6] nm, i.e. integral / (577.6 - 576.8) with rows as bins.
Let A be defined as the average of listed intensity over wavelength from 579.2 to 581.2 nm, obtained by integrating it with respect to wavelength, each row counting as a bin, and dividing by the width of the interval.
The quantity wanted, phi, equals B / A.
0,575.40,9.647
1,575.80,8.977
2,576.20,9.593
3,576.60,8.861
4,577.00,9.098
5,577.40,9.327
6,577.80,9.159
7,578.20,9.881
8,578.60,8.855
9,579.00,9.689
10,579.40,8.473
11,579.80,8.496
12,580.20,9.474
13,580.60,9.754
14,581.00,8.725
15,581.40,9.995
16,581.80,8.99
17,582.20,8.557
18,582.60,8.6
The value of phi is 1.03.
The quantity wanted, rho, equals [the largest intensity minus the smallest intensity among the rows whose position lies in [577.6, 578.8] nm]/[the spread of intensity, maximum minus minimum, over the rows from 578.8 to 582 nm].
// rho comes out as 0.7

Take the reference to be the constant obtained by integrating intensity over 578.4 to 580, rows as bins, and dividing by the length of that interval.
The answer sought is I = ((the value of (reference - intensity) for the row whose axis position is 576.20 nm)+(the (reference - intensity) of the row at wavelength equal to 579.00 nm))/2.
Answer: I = -0.76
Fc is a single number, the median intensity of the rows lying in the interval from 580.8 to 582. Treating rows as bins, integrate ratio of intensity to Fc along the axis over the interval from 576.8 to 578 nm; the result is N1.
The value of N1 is 1.227 nm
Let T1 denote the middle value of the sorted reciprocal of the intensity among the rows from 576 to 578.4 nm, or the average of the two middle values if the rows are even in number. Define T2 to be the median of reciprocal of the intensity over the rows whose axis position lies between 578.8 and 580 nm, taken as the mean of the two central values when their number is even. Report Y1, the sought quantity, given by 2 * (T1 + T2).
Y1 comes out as 0.452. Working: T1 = 0.108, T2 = 0.118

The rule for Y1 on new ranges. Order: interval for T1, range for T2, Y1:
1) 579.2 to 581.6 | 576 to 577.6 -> 0.437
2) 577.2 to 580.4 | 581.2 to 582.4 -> 0.439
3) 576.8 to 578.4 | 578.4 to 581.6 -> 0.435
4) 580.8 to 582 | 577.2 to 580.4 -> 0.439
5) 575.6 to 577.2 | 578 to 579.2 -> 0.428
